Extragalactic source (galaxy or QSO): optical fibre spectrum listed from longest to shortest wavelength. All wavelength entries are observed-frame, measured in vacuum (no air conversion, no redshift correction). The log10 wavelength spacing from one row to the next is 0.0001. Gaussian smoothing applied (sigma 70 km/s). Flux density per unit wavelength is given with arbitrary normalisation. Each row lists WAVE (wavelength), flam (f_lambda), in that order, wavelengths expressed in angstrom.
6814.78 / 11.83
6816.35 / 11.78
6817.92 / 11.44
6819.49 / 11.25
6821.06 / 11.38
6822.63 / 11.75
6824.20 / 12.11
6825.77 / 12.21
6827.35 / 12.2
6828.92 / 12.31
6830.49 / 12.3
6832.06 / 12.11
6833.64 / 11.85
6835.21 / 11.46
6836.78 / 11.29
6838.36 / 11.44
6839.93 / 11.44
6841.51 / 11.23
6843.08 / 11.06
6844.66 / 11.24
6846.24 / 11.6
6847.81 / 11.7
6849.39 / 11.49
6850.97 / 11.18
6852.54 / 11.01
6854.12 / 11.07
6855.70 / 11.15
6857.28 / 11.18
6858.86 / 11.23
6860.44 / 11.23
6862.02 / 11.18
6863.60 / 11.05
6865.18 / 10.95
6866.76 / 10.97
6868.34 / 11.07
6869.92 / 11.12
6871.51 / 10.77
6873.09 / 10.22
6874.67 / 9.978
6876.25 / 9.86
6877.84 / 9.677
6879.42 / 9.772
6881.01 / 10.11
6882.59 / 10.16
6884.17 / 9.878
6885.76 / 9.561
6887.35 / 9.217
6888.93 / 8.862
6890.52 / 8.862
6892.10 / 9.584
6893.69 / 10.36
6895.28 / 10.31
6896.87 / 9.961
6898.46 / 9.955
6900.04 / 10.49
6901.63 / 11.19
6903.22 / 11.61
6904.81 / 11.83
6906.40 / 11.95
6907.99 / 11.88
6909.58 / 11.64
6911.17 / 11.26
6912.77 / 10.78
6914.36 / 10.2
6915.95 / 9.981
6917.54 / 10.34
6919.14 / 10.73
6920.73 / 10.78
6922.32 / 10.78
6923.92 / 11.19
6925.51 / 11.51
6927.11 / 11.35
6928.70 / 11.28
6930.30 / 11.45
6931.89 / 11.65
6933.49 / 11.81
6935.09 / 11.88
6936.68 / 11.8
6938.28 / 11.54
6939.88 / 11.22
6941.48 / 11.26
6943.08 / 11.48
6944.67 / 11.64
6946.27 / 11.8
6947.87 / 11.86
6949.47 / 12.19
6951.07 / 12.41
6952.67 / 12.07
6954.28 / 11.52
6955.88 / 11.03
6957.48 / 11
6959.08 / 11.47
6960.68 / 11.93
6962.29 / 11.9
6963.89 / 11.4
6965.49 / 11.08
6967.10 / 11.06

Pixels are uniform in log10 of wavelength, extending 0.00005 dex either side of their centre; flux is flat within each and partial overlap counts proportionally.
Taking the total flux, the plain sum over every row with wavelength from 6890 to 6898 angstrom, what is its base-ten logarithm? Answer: 1.691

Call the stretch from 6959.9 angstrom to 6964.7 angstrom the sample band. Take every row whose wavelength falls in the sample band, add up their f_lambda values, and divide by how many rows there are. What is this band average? 11.7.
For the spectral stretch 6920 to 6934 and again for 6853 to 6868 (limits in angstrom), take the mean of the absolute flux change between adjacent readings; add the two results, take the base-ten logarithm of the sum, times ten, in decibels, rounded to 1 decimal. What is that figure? -6.1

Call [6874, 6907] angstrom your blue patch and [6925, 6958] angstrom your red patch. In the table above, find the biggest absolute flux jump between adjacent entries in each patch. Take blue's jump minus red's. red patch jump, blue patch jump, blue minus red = 0.2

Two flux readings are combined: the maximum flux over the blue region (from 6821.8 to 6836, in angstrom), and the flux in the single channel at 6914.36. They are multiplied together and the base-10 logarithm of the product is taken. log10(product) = 2.10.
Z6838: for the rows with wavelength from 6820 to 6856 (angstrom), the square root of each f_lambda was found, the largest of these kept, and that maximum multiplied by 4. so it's 14.0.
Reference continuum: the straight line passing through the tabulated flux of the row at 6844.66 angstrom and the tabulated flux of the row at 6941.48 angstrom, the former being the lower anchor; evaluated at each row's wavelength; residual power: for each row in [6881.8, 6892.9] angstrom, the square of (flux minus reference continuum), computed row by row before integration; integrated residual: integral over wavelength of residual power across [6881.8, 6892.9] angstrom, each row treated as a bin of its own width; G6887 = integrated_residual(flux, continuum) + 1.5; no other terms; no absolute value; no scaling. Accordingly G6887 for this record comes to 40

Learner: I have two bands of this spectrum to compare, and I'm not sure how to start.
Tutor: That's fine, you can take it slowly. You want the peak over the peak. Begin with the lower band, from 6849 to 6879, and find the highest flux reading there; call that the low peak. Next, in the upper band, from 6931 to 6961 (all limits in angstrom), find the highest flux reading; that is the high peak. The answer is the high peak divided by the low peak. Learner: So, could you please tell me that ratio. 1.08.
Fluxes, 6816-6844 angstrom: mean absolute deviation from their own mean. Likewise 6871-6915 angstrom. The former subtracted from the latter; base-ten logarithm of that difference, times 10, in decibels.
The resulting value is -4.7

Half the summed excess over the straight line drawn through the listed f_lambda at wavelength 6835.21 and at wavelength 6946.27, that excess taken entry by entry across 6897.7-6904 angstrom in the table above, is -1.7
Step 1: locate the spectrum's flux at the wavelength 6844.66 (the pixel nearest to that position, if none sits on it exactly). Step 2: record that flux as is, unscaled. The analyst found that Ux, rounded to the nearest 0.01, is 11.24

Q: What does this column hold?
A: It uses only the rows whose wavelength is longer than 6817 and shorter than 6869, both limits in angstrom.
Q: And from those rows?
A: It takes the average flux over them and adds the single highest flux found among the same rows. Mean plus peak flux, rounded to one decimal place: 23.8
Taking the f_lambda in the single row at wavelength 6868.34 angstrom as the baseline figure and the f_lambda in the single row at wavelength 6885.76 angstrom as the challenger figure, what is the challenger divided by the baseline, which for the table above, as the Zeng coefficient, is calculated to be 0.86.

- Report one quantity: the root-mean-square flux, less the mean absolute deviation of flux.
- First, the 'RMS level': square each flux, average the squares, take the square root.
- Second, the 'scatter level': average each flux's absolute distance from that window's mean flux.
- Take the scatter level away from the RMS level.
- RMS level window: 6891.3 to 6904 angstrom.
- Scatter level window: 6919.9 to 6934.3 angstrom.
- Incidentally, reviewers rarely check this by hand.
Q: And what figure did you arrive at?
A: 10.2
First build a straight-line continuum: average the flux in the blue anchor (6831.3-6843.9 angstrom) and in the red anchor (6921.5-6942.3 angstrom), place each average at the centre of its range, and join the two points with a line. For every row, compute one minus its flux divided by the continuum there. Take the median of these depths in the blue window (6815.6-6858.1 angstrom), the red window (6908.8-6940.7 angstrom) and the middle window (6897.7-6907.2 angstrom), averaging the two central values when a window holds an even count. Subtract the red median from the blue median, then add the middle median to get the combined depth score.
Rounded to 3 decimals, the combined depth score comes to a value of -0.007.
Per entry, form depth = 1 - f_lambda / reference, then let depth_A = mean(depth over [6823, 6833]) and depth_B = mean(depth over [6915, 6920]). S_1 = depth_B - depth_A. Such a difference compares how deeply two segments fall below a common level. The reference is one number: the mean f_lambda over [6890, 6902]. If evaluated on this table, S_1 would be 0.18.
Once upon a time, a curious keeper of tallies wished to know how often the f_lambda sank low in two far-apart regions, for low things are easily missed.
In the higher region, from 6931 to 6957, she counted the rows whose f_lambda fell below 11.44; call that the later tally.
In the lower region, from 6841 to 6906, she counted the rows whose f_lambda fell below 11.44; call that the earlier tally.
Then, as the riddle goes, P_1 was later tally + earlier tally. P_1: 39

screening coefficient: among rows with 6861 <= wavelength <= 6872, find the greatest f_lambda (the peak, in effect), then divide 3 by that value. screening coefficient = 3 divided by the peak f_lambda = 0.268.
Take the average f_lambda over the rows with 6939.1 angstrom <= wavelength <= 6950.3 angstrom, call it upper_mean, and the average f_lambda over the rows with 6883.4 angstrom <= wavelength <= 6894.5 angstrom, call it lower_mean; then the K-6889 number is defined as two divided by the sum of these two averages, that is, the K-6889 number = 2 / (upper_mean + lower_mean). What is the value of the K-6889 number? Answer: 0.0947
